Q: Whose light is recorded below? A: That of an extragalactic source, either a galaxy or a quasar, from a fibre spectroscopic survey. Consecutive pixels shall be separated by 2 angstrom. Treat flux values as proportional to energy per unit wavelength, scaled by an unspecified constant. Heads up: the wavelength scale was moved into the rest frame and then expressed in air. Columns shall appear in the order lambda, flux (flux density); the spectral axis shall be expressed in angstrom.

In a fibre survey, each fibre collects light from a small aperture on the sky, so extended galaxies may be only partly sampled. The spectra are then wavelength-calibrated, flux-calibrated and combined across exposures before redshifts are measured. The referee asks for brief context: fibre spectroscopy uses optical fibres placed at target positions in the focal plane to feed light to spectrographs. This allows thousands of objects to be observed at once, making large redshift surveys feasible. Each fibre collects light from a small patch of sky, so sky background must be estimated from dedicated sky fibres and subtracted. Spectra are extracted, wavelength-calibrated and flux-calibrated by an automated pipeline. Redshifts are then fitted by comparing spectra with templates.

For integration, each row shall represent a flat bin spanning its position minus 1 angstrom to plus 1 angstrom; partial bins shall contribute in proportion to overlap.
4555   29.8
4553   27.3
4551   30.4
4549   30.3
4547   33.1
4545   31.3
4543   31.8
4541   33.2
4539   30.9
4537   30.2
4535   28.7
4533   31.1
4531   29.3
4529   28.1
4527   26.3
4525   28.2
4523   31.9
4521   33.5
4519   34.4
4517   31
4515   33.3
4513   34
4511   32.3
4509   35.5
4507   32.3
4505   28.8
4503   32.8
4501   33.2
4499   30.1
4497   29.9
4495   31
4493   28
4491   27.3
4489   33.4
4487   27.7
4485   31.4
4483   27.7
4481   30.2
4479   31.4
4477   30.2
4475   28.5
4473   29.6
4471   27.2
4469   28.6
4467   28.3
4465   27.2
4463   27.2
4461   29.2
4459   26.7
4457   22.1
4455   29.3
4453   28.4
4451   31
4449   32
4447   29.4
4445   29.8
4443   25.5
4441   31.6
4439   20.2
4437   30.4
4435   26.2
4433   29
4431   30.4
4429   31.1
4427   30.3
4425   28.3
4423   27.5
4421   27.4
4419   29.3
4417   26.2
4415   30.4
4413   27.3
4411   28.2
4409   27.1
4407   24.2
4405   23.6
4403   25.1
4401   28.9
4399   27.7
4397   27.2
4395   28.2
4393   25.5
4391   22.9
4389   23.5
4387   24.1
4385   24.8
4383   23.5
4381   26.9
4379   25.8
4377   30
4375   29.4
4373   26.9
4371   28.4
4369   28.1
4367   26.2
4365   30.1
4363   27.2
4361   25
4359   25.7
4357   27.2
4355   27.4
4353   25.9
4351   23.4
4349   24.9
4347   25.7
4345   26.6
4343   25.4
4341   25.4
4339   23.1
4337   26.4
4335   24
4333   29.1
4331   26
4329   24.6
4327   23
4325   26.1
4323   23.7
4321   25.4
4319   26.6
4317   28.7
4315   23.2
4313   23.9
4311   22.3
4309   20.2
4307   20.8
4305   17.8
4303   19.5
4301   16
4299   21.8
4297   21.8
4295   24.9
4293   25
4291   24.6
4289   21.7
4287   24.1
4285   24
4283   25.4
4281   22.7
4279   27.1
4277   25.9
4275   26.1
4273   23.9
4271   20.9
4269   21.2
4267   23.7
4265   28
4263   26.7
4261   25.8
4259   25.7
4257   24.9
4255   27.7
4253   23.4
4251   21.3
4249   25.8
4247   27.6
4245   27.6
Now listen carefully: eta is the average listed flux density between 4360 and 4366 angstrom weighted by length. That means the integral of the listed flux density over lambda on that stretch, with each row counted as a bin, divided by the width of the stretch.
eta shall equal 27.4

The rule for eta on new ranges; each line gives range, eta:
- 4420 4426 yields 27.7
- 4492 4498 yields 29.6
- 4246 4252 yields 24.9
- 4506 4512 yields 33.4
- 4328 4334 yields 26.6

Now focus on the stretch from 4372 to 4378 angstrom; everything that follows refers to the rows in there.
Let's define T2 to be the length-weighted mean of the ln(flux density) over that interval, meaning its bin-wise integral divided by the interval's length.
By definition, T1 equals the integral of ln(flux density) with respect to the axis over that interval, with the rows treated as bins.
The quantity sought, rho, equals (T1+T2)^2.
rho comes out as 553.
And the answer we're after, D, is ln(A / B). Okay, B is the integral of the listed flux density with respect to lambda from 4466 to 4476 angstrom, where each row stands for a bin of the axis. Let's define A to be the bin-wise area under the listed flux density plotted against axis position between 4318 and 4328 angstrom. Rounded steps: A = 250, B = 284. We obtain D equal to -0.13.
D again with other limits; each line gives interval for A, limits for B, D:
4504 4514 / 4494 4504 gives 0.04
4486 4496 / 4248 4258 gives 0.18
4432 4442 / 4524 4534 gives -0.04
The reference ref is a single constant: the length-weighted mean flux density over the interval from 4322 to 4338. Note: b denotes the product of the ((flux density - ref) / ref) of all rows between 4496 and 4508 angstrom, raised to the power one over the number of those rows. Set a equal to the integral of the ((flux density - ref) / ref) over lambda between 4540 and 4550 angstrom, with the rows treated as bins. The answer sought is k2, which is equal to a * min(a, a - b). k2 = 6.2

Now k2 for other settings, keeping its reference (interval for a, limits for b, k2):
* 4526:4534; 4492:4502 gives 0.9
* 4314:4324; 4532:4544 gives 0.0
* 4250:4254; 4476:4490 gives 0.3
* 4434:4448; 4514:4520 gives 1.1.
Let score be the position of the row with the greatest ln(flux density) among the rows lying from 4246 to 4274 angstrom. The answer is 4265 angstrom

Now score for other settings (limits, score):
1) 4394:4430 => 4429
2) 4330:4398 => 4365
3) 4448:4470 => 4449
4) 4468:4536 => 4509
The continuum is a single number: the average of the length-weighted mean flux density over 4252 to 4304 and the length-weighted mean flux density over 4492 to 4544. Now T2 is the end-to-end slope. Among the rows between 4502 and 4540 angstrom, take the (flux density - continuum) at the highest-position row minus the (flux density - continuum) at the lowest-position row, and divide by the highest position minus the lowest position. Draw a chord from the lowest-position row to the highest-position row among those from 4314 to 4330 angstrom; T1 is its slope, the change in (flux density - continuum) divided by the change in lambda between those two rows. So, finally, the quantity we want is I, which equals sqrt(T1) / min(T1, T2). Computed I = -6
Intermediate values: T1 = 0.10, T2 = -0.05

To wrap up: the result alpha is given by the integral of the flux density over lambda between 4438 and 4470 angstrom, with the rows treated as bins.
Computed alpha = 893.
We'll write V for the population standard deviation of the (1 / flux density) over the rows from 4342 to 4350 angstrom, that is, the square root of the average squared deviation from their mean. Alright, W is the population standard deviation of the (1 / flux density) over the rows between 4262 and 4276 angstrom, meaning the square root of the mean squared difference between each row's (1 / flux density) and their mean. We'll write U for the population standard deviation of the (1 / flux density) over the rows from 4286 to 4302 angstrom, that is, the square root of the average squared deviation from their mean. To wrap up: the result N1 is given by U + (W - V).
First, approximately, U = 0.0070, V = 0.001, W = 0.0044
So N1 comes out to 0.010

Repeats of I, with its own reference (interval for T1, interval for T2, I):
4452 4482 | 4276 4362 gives -24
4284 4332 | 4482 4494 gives 7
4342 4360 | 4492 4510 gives 7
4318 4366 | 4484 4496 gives -7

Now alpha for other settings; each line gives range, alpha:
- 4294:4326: 725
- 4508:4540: 997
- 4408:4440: 899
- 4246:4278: 797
